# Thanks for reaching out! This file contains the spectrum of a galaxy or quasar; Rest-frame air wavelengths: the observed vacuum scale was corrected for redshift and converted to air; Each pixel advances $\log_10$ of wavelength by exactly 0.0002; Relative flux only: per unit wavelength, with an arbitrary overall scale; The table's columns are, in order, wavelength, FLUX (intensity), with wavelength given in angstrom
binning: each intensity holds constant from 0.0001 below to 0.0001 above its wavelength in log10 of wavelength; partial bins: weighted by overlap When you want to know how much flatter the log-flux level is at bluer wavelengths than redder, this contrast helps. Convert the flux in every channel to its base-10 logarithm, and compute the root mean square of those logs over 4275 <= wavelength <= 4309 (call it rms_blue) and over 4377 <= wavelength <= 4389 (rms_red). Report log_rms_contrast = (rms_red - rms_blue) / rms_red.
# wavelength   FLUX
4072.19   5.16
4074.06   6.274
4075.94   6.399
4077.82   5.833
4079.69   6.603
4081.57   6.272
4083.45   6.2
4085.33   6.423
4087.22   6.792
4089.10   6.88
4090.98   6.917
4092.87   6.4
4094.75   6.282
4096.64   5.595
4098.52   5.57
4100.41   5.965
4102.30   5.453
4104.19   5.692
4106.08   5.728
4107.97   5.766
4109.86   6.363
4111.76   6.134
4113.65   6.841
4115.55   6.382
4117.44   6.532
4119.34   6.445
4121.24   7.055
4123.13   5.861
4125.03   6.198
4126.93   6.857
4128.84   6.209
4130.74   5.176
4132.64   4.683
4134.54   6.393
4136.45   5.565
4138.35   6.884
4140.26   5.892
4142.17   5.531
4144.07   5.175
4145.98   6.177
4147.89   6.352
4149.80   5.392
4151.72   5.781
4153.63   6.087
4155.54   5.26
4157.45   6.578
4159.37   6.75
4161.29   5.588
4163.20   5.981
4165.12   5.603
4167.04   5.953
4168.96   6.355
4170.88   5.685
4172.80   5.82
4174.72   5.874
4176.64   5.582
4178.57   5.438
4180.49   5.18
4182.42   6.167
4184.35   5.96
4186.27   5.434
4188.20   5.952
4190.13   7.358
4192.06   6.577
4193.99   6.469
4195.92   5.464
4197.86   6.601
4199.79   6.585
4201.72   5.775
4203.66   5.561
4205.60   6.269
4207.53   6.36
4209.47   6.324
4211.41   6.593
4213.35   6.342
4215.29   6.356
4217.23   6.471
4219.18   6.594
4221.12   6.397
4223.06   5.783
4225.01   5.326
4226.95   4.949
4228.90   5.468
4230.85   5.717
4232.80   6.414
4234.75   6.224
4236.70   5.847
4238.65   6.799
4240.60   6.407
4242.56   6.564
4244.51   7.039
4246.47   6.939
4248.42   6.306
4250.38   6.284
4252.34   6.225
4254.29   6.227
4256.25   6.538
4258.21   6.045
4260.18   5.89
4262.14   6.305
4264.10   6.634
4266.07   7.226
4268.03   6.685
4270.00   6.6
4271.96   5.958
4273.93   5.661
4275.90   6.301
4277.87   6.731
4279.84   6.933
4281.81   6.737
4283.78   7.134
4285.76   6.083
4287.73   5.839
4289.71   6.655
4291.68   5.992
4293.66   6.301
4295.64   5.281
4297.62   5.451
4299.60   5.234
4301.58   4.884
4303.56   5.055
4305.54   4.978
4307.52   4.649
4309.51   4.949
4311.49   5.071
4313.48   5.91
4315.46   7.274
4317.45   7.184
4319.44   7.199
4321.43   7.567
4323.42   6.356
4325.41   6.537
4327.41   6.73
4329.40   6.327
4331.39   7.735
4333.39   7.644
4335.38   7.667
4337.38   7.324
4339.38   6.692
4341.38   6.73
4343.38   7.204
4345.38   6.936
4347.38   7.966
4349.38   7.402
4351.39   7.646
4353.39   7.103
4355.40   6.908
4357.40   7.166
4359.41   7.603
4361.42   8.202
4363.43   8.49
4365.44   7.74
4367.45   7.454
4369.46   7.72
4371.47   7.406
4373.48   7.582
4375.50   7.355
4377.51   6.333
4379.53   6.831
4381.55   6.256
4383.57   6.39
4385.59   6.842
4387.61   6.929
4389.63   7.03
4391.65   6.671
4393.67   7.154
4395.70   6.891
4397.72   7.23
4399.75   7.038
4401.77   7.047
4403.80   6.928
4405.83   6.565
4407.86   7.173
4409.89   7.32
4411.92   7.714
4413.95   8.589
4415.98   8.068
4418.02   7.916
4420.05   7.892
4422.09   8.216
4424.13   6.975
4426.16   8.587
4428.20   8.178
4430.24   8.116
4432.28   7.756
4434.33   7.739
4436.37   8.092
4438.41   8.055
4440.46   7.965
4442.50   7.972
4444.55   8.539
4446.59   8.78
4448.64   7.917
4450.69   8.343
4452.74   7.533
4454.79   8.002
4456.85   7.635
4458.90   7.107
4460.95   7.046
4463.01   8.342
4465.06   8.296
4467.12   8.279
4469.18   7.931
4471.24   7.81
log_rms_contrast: 0.061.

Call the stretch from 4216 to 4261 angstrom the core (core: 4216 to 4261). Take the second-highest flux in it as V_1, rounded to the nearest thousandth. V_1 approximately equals 6.939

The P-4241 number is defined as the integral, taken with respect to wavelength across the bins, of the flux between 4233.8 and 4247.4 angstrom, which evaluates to 89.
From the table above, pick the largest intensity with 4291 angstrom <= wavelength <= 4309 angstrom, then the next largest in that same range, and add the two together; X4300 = 12.3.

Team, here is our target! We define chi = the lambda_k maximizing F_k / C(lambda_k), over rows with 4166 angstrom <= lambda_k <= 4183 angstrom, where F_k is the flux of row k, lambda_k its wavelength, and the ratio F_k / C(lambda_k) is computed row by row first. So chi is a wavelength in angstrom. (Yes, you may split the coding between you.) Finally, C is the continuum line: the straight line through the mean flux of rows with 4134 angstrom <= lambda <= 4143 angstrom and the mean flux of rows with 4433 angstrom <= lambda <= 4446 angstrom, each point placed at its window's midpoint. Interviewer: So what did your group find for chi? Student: 4168.96 angstrom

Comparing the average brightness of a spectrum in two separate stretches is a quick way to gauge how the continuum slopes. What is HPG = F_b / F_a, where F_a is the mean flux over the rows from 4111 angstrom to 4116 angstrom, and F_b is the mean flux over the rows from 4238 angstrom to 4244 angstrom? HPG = 1.02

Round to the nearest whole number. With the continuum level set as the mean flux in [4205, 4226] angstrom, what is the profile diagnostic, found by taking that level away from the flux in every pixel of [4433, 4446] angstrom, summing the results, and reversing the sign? -11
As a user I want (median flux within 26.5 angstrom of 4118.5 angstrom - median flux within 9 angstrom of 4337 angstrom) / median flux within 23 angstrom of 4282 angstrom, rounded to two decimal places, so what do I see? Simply -0.18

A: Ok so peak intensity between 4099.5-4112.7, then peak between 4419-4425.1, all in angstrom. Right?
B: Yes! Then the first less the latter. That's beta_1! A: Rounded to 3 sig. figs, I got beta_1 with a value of -1.85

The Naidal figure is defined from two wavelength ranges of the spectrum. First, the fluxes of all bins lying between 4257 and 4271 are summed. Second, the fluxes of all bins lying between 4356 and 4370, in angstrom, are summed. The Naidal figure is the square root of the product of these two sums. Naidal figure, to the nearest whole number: 50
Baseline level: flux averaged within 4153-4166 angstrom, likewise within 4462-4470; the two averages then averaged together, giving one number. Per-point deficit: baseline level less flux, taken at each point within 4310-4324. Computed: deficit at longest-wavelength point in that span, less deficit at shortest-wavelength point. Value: -1.3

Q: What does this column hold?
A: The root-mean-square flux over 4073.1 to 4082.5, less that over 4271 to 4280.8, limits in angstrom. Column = -0.1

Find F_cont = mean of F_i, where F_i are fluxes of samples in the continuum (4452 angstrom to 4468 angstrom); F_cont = 7.8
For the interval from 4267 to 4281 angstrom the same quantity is 6.4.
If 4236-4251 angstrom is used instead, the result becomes 6.5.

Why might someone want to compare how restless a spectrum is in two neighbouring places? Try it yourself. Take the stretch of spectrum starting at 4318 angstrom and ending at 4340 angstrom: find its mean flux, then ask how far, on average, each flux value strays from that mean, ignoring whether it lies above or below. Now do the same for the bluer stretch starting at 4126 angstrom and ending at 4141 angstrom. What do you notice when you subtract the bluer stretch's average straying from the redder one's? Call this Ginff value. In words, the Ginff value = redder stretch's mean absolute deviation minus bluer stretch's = -0.14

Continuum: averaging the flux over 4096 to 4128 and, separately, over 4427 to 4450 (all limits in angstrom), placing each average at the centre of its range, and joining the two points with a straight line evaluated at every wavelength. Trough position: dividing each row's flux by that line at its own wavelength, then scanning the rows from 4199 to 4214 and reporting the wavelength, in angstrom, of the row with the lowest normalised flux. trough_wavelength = 4203.66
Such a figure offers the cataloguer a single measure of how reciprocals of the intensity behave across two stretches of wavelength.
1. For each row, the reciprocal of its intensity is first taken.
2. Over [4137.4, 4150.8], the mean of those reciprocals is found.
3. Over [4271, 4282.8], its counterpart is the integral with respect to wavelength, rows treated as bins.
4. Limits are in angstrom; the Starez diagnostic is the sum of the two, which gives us 2.0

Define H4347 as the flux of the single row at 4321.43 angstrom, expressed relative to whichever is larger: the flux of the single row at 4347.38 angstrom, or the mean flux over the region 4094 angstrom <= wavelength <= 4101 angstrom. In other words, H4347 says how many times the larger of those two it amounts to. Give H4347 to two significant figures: 0.95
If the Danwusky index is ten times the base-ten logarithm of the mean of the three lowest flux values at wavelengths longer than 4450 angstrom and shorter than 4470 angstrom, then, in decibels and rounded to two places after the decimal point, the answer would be 8.59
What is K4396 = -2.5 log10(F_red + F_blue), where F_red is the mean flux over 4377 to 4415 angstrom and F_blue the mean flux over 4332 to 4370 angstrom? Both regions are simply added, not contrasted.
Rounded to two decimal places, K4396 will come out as -2.90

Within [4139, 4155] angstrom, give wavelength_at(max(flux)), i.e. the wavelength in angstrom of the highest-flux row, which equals 4147.89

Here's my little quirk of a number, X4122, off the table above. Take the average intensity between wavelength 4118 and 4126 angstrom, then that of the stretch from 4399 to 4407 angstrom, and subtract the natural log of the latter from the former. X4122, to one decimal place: 4.5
